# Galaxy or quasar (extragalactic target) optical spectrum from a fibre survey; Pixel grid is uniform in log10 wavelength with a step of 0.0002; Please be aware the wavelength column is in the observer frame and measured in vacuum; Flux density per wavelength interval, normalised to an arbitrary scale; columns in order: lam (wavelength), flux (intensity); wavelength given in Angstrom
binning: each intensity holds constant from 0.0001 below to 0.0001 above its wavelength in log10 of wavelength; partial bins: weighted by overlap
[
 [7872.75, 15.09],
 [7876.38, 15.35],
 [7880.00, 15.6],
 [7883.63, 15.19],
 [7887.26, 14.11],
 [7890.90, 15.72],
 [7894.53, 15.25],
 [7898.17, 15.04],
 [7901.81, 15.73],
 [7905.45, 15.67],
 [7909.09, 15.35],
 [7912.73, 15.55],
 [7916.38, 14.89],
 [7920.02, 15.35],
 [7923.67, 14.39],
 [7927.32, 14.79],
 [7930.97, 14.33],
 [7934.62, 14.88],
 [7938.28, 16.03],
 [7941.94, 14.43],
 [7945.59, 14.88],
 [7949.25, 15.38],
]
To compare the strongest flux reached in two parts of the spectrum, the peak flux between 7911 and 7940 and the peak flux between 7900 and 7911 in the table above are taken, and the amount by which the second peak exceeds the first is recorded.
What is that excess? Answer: -0.3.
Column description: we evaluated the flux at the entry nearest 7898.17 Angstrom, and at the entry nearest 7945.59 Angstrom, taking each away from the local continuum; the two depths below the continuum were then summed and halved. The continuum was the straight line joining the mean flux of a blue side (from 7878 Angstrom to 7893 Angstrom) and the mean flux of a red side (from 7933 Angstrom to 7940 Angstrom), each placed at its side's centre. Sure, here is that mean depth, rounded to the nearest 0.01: 0.41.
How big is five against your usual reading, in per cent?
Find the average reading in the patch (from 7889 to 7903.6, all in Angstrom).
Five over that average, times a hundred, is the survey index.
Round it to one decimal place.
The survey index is 32.4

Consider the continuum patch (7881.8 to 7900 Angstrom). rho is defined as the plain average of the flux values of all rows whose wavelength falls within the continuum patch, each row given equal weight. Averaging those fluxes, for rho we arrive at 15.1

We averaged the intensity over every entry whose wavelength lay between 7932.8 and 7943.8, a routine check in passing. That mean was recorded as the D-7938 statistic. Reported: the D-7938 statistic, 15.1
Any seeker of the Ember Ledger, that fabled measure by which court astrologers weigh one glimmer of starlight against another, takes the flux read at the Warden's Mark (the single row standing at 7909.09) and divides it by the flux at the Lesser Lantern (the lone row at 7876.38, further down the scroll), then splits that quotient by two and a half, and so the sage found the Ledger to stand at 0.400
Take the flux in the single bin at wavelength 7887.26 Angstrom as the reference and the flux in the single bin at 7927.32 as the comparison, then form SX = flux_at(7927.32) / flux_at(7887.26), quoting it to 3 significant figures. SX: 1.05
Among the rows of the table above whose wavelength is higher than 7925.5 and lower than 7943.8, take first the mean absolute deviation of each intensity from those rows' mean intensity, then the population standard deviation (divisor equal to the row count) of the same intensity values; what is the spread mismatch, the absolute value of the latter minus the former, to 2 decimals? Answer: 0.15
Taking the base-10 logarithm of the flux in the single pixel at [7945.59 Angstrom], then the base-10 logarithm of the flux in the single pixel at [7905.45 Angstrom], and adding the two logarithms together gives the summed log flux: 2.37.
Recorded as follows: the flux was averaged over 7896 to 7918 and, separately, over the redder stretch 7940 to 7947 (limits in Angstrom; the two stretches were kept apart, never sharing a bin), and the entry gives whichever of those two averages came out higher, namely 15.4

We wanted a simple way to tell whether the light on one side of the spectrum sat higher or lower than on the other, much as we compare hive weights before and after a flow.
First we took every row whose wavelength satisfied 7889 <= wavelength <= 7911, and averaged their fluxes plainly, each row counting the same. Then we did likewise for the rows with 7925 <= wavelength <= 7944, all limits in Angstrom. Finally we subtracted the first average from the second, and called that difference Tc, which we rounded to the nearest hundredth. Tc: -0.57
